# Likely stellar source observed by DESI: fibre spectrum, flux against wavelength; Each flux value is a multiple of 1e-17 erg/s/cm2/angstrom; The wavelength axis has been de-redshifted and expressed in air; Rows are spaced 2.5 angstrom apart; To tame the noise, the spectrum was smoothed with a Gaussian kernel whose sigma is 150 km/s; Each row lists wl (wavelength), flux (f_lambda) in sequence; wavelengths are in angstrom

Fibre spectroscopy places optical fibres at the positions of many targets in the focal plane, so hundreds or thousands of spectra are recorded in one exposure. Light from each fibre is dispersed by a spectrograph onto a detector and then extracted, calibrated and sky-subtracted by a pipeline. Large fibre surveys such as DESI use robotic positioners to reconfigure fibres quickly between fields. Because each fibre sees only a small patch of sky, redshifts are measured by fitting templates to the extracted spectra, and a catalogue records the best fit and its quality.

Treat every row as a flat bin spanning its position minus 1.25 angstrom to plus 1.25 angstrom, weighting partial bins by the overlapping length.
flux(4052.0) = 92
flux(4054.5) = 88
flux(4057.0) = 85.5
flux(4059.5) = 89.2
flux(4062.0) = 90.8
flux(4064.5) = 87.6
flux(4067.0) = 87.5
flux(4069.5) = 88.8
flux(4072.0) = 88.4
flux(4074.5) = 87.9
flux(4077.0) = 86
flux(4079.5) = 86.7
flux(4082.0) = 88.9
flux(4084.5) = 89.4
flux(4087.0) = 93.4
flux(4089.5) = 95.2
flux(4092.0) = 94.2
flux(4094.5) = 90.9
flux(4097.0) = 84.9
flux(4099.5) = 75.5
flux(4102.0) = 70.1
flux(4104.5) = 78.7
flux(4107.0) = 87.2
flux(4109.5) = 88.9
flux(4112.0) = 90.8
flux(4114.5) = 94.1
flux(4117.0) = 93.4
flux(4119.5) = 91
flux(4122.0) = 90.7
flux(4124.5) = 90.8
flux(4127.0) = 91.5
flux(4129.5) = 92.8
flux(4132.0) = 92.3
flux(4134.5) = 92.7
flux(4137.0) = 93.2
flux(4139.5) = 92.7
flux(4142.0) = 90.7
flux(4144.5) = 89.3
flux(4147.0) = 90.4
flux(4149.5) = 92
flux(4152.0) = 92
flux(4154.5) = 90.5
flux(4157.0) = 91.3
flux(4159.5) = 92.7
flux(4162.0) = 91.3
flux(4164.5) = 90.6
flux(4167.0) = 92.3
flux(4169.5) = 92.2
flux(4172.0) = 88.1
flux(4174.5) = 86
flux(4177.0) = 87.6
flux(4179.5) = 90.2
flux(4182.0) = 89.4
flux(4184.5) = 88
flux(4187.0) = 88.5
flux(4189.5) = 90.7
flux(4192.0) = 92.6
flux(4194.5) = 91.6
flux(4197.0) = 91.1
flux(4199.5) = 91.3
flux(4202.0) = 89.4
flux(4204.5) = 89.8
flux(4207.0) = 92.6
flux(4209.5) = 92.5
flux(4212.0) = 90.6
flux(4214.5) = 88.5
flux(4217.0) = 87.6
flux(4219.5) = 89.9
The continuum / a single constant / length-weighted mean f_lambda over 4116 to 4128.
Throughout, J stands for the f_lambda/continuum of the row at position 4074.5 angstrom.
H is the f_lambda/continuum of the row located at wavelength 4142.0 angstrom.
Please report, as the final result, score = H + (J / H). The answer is 1.96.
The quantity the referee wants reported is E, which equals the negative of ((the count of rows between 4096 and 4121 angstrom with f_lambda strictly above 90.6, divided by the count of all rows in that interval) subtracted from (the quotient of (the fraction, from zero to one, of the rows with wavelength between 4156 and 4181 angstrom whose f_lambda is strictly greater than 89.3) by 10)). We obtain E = 0.3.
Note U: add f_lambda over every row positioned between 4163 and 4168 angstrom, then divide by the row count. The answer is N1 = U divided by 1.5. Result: 61.0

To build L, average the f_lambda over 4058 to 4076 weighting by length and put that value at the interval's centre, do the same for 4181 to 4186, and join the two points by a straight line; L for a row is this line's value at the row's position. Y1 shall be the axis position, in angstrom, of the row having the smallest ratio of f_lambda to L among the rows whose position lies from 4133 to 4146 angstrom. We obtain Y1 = 4144.5 angstrom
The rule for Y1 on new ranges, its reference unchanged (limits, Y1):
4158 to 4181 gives 4174.5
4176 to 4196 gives 4177.0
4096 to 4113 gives 4102.0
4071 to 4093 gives 4077.0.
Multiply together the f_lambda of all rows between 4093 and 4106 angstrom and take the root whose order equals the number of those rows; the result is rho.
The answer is 79.7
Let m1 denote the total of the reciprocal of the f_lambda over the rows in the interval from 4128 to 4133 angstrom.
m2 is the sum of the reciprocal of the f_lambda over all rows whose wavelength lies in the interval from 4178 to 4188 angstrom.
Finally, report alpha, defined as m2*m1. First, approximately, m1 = 0.022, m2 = 0.045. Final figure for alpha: 0.001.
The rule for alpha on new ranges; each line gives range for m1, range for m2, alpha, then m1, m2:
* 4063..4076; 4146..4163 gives 0.004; 0.057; 0.077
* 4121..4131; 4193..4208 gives 0.003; 0.044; 0.066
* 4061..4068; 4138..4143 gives 0.001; 0.034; 0.022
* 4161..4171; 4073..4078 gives 0.001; 0.044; 0.023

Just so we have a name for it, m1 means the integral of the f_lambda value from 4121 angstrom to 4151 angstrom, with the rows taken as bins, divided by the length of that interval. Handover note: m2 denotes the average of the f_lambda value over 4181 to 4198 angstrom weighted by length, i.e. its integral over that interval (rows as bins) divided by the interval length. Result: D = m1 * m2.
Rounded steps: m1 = 91.6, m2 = 90.3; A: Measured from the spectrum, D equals 8269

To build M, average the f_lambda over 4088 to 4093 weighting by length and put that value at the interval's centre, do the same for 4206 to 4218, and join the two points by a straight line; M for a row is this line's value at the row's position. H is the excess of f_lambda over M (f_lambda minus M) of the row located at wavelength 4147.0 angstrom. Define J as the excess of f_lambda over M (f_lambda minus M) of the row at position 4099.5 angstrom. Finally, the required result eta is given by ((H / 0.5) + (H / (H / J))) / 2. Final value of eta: -11.7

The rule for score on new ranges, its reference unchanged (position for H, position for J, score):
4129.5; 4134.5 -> 2.01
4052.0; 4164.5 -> 1.99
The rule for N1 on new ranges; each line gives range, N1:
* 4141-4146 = 60.0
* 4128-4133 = 61.7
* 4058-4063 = 60.0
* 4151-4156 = 60.8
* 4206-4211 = 61.7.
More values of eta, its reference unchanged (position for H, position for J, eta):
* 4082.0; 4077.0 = -10.6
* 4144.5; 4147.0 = -4.6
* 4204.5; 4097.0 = -5.6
